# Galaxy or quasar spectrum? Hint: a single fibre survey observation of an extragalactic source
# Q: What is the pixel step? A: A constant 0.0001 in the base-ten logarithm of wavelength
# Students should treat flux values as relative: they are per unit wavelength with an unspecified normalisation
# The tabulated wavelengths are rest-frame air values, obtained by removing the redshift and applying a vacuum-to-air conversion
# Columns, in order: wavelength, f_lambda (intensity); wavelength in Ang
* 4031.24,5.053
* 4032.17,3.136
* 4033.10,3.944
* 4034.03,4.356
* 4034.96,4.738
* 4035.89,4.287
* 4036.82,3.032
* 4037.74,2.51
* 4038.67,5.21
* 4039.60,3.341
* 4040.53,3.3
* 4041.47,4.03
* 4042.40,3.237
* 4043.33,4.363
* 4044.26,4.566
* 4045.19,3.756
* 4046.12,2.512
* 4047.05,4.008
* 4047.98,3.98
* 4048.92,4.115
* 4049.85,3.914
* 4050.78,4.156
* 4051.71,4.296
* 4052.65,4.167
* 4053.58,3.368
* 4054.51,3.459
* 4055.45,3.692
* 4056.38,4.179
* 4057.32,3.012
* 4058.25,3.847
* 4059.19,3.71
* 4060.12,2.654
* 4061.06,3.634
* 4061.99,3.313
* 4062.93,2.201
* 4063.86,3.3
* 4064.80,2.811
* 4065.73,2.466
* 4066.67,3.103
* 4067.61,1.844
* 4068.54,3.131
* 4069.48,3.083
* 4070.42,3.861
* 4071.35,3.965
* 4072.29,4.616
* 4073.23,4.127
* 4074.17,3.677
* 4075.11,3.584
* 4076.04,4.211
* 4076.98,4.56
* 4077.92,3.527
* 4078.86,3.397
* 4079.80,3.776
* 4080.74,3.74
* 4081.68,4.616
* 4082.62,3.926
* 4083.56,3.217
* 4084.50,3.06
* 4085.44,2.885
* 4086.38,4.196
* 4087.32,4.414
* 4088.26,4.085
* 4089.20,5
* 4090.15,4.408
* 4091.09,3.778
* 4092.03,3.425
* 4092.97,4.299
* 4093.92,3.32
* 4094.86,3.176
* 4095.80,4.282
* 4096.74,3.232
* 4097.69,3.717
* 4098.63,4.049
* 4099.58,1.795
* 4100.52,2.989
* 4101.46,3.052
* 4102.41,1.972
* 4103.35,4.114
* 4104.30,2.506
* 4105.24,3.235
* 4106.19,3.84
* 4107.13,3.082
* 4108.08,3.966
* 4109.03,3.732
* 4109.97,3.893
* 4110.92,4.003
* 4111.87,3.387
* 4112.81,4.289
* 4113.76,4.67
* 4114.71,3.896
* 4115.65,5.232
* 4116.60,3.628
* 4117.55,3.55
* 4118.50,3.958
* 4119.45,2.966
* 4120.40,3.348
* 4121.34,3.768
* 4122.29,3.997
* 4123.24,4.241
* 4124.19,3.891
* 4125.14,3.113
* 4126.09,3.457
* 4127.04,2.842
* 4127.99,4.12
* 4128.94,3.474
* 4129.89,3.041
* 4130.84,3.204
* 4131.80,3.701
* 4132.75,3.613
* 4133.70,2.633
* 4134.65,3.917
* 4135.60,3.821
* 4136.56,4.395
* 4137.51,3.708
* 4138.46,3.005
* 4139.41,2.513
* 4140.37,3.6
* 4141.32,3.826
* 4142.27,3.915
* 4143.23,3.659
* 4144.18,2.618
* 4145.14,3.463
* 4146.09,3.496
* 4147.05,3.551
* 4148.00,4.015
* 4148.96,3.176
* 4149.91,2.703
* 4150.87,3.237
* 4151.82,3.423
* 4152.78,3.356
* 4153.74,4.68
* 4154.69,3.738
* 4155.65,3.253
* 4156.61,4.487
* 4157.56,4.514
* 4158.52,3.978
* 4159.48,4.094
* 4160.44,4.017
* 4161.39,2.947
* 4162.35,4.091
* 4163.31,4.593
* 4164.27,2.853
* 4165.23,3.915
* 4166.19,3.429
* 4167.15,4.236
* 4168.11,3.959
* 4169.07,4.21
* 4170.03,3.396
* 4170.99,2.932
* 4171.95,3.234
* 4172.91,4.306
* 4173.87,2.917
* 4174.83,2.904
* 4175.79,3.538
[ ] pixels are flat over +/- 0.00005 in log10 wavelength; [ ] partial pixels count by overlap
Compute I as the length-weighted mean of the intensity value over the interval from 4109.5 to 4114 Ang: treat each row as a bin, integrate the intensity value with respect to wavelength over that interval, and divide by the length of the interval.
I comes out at 4.02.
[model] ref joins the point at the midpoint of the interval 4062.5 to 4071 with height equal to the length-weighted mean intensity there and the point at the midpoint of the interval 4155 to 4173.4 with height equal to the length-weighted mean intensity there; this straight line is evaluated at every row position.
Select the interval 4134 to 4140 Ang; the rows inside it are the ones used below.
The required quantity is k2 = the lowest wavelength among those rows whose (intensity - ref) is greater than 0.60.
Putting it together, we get 4136.56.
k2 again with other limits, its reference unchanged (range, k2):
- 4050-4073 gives 4050.78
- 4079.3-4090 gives 4079.80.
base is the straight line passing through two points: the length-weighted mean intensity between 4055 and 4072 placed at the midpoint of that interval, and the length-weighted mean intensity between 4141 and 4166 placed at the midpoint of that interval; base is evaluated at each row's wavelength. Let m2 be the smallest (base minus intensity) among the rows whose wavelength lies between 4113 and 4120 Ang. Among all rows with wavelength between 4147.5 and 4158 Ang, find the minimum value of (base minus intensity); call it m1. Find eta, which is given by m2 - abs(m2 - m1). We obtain -2.5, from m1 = -1.0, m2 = -1.7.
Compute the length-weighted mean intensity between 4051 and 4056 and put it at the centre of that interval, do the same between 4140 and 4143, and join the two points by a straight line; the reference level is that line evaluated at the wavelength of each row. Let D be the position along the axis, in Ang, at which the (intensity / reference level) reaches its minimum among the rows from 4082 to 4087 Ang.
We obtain 4085.44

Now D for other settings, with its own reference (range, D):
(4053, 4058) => 4057.32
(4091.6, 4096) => 4094.86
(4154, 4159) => 4155.65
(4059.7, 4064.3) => 4062.93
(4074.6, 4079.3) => 4078.86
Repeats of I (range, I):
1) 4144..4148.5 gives 3.48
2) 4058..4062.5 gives 3.40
